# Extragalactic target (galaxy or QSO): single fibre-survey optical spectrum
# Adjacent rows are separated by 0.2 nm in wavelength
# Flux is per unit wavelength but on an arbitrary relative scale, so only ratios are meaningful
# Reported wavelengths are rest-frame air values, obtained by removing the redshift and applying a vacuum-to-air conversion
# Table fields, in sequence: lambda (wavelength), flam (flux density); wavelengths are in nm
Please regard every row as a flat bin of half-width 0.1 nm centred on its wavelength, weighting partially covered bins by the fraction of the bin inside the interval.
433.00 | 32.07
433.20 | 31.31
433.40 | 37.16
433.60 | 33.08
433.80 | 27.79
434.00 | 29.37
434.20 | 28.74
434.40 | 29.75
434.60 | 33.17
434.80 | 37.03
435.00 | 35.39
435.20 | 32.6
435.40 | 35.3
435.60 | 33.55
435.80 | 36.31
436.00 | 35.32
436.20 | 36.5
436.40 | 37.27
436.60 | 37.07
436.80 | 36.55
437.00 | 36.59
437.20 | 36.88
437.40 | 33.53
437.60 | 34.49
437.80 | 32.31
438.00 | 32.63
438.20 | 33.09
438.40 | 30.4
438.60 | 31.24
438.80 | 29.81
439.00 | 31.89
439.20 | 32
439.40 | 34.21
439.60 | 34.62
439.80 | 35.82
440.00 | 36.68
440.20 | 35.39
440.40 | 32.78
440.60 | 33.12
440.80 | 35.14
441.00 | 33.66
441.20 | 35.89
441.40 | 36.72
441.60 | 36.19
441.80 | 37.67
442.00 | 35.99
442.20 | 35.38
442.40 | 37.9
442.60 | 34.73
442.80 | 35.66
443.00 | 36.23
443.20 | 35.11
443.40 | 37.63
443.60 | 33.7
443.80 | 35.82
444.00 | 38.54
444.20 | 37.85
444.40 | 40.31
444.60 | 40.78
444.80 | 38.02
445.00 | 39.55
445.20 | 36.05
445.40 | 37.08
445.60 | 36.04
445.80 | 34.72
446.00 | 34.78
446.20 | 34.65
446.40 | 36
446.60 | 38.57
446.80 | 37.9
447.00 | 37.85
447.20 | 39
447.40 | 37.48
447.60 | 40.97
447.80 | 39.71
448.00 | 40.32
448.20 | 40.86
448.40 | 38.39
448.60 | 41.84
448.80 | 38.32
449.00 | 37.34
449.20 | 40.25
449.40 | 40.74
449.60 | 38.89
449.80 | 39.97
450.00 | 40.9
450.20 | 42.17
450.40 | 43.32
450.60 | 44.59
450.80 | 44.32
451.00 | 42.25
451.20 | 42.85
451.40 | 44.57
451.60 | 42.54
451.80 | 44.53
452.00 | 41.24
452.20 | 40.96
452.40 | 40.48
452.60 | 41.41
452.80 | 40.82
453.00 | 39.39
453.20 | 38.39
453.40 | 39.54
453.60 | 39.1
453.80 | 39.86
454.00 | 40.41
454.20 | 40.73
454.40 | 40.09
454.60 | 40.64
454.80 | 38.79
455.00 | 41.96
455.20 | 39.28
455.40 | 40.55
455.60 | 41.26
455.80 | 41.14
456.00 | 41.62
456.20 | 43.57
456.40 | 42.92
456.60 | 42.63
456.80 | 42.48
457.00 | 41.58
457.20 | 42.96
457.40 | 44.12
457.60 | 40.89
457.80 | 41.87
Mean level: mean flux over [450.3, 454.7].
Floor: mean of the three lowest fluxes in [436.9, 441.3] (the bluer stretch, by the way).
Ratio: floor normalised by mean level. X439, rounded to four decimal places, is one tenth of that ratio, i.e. 0.0735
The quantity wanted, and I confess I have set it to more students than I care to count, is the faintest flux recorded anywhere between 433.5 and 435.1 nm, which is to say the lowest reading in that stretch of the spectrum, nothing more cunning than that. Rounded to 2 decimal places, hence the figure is 27.79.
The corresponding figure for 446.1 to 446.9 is 34.65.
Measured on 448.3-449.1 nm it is 37.34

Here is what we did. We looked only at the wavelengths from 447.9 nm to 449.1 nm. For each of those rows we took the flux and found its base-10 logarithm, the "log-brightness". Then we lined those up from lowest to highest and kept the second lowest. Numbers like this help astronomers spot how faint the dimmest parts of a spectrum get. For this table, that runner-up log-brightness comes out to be 1.58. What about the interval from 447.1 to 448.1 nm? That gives 1.59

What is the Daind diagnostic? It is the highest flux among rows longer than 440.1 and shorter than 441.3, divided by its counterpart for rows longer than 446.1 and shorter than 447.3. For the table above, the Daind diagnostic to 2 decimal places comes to 0.92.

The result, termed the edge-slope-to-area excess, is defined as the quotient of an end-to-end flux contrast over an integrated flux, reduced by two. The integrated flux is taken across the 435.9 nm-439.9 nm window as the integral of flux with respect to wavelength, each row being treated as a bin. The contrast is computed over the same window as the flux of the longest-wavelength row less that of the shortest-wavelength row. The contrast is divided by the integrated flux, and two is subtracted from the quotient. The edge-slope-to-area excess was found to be -2.00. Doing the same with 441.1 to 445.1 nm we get -1.98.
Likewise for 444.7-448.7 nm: -1.97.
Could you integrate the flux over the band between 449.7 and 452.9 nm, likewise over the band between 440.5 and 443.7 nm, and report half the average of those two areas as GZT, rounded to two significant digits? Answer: 62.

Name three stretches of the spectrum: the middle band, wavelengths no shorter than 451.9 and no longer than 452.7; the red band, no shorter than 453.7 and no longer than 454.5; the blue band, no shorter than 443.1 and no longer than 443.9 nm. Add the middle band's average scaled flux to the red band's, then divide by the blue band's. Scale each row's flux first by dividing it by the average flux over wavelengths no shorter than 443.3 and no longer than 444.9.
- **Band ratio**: 2.3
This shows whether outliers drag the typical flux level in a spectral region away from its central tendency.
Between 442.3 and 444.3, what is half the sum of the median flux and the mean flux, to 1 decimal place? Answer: 36.2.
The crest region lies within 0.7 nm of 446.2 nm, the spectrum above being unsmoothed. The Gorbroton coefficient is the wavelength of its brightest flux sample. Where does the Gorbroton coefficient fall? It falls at 446.60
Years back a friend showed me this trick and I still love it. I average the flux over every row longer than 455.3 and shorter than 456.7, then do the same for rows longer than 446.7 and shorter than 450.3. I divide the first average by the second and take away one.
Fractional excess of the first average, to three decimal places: 0.059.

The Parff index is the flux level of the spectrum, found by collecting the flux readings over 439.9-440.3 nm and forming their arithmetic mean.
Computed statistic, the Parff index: 36.0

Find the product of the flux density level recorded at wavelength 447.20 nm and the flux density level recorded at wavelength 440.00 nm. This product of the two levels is 1431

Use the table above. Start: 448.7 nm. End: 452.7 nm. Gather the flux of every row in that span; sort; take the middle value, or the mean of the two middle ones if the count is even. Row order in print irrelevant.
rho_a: 41.3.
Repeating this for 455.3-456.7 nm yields 41.6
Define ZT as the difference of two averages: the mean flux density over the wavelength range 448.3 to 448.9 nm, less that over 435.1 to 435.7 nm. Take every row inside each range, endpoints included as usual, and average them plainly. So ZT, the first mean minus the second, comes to 6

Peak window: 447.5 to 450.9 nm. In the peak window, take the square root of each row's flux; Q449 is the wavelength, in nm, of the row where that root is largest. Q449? 450.60 nm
